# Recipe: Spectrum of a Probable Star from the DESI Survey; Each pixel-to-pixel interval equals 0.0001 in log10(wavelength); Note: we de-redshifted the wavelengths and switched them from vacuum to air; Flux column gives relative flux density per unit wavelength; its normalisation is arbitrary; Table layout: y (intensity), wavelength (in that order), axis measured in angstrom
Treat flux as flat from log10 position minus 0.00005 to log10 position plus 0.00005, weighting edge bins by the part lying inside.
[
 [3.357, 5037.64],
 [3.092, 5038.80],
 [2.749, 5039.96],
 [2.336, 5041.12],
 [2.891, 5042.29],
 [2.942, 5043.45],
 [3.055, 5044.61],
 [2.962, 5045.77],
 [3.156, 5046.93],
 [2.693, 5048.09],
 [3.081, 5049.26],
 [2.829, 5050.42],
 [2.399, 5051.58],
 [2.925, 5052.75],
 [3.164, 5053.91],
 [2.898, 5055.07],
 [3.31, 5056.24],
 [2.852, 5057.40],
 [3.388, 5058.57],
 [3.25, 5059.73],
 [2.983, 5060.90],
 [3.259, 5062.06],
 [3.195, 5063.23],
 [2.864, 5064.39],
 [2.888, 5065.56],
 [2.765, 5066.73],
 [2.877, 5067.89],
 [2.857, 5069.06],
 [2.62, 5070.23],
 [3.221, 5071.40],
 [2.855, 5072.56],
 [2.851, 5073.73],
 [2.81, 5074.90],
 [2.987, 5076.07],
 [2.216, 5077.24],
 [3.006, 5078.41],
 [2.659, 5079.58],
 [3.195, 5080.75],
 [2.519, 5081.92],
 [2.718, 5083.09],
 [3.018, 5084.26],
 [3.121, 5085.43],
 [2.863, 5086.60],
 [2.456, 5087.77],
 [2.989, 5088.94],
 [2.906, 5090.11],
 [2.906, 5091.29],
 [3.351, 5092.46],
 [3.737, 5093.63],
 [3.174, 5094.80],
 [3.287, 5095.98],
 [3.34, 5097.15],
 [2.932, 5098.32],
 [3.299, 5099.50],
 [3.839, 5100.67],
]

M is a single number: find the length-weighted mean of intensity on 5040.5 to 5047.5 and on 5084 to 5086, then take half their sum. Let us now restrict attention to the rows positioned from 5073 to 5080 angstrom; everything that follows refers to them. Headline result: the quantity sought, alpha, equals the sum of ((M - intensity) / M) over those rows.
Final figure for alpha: 0.5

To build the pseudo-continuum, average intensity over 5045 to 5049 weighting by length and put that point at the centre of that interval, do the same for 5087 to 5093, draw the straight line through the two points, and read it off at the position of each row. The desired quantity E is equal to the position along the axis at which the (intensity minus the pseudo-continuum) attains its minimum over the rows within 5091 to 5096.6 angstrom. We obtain 5091.29 angstrom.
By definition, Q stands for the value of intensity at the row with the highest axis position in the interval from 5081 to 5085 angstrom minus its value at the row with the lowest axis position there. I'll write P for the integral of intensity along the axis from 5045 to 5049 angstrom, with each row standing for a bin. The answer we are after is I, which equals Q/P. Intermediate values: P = 11.8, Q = 0.5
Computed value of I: 0.042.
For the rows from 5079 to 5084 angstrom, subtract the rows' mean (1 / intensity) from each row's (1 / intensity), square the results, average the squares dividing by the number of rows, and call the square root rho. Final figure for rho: 0.031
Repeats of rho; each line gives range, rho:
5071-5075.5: 0.018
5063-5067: 0.018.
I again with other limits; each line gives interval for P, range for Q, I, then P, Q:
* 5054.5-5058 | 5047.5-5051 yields 0.013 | 10.6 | 0.1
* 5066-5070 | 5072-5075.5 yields -0.004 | 11.3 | 0.0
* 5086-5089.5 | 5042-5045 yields 0.017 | 9.7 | 0.2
